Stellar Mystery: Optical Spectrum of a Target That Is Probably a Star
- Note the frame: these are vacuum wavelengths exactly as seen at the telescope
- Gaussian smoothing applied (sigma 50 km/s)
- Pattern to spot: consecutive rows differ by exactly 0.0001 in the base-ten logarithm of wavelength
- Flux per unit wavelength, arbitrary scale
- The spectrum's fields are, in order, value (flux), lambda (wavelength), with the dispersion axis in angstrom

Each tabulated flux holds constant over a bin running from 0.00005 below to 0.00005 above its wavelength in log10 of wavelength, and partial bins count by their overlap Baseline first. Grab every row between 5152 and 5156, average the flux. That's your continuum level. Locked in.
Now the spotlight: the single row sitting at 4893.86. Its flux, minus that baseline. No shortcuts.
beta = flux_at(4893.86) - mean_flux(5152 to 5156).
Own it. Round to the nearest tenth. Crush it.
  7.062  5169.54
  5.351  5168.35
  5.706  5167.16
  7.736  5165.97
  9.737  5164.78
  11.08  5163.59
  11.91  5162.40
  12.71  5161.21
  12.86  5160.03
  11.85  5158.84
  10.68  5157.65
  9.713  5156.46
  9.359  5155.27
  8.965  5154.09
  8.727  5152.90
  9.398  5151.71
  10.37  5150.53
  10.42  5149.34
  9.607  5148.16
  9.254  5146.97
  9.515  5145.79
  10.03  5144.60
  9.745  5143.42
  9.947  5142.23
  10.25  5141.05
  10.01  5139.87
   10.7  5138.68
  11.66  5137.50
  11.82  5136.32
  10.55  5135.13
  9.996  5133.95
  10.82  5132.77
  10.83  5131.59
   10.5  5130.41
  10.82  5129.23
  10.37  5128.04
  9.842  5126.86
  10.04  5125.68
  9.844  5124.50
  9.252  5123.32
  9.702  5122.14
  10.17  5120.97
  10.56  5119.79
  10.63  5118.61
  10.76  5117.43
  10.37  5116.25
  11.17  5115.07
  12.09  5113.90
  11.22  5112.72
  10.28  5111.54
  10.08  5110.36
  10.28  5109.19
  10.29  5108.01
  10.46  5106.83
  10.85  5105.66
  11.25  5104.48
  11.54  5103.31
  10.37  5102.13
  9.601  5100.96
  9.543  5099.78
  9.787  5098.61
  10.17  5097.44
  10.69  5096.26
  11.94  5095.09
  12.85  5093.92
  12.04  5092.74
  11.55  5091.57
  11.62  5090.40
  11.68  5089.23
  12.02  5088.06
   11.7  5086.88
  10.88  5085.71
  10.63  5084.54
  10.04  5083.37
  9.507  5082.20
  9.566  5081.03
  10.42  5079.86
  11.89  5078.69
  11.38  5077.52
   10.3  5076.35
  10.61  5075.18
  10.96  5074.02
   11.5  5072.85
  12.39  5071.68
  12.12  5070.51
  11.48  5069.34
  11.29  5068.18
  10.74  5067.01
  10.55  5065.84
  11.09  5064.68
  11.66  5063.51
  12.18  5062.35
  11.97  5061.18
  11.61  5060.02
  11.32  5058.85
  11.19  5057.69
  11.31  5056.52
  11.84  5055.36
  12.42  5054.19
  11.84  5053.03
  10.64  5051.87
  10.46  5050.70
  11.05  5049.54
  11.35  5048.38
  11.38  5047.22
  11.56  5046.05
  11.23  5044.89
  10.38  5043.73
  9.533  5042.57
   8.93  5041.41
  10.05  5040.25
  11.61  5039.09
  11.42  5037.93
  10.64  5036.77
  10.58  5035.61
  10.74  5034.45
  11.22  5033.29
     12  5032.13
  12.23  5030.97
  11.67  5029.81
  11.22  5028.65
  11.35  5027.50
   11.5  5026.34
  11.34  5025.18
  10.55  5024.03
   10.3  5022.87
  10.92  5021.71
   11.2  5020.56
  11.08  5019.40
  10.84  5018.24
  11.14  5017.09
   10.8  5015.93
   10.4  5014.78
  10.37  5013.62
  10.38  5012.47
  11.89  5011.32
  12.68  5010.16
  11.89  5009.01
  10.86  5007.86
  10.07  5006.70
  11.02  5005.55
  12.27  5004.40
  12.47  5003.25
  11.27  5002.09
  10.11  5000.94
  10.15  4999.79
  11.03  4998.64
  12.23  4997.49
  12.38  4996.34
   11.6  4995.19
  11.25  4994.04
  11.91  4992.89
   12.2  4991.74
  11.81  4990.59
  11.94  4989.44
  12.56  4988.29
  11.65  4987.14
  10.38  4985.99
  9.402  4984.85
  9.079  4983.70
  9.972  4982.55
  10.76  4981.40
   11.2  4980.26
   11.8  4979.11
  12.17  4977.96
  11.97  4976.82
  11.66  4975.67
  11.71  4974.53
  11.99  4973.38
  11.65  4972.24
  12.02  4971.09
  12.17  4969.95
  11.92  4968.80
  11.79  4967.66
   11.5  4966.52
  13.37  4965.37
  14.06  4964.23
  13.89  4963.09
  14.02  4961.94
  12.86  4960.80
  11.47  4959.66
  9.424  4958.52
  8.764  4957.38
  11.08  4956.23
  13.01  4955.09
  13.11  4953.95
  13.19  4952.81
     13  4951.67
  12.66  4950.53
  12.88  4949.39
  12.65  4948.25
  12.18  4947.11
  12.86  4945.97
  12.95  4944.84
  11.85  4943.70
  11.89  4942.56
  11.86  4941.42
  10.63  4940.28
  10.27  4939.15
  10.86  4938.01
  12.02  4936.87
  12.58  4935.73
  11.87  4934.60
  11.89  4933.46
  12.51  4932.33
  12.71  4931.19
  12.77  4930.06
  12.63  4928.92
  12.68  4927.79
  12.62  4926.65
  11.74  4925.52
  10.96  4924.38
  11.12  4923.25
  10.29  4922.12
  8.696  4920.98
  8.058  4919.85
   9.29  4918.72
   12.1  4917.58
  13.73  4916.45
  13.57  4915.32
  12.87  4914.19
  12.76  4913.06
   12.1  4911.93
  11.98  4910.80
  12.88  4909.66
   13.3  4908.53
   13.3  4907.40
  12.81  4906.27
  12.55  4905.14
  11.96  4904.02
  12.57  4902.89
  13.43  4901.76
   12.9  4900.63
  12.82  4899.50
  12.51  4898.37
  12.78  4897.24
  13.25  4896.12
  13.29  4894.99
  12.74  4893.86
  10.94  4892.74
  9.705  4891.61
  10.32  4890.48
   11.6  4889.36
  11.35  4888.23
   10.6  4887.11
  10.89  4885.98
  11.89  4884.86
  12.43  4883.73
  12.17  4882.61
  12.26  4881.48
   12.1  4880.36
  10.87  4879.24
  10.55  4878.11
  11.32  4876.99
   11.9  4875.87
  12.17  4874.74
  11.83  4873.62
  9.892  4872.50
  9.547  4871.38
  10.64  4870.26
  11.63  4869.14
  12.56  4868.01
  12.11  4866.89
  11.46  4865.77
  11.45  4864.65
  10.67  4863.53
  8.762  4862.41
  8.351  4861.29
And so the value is 3.7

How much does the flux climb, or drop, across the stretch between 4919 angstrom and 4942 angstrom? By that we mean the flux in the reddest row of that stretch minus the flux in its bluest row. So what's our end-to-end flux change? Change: 3.8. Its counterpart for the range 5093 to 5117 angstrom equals -2.5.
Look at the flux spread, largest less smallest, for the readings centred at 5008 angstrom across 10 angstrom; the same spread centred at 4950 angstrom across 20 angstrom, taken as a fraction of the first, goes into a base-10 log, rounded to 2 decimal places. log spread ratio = 0.23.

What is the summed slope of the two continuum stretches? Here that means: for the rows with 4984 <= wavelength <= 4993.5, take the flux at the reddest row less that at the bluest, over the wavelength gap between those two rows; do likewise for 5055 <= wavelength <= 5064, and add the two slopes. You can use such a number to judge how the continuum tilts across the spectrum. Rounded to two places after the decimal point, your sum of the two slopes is 0.29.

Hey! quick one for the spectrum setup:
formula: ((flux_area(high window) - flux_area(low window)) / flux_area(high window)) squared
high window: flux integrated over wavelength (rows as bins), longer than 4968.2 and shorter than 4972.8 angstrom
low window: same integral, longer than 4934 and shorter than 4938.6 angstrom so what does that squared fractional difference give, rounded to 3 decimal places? 0.000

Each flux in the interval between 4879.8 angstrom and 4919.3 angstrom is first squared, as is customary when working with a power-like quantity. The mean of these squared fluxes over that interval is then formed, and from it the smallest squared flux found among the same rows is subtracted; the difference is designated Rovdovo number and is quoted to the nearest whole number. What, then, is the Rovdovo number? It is 64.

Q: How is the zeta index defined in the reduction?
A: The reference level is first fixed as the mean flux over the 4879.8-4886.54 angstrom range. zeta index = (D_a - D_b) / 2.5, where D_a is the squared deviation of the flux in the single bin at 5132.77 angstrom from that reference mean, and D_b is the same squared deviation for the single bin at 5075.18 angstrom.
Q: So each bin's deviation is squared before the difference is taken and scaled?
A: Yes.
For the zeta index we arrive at -0.21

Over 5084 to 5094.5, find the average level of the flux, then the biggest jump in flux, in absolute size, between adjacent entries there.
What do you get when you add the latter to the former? 12.5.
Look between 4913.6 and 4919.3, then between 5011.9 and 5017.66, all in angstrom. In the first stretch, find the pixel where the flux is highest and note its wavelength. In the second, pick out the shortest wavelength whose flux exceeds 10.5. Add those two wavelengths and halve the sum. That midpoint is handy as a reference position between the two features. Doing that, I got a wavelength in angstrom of 4966.2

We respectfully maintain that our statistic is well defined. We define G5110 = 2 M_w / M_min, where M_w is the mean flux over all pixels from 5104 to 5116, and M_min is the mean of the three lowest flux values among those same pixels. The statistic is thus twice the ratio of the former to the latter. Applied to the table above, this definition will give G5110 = 2.11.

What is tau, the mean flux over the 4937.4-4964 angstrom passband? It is 12.1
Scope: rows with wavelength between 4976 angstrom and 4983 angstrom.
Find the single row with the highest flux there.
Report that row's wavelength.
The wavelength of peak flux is 4977.96 angstrom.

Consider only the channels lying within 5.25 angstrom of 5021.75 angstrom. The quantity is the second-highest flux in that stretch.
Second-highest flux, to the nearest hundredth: 11.34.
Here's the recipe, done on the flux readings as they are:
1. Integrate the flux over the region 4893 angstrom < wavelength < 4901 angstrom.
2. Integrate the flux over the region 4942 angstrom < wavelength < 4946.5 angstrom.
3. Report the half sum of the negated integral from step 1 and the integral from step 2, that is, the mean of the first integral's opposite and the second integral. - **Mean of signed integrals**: -23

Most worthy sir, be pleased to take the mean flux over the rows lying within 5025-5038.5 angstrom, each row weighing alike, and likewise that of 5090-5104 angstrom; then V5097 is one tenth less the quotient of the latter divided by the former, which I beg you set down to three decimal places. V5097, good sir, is -0.869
